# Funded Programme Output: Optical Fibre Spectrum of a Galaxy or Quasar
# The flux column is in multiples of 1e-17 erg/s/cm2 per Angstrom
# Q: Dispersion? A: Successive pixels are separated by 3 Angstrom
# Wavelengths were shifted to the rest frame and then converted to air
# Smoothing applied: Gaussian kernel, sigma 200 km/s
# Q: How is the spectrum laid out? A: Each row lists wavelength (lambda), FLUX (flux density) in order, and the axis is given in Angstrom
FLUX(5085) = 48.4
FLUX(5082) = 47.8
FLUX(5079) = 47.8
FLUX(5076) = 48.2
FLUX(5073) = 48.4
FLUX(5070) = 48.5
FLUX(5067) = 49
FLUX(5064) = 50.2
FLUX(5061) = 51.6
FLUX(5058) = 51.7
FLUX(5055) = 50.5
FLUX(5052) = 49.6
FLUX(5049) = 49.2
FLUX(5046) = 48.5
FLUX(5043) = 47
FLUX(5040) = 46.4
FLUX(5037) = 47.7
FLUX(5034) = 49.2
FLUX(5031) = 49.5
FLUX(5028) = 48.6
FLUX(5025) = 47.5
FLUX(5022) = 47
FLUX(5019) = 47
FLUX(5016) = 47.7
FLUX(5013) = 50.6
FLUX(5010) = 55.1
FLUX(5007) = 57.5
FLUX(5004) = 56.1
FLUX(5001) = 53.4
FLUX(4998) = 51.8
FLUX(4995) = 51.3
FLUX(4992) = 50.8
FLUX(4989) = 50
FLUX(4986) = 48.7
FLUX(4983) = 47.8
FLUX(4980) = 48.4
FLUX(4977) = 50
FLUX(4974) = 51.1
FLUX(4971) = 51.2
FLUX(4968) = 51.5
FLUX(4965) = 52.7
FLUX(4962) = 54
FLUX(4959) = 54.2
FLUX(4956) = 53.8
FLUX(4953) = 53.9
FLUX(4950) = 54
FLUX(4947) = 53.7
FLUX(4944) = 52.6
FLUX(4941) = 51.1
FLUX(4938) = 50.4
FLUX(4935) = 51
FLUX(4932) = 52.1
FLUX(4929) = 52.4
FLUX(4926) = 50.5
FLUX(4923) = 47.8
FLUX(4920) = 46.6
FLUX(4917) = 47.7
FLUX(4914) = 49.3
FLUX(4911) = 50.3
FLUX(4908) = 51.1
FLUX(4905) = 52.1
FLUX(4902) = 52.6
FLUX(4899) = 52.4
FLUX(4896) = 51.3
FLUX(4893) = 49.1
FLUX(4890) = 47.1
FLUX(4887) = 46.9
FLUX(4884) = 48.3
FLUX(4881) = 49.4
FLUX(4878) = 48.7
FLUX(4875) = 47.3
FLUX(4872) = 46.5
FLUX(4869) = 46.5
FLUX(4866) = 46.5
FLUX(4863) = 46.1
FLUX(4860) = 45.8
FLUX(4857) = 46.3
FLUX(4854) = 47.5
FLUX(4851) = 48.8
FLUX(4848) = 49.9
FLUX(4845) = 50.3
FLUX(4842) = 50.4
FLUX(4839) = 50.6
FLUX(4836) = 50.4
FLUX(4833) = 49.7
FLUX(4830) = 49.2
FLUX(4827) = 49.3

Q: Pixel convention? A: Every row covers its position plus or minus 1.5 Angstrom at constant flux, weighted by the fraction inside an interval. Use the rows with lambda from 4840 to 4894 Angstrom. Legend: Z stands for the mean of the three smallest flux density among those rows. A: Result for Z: 46.1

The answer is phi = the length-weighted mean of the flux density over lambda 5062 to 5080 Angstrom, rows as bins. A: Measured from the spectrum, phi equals 48.8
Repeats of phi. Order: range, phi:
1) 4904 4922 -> 49.4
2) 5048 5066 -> 50.5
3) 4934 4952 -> 52.2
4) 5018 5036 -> 48.2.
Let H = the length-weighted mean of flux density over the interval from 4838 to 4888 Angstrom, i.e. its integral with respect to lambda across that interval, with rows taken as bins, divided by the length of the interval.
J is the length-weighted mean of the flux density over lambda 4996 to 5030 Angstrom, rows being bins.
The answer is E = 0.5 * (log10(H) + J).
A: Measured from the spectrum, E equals 26.4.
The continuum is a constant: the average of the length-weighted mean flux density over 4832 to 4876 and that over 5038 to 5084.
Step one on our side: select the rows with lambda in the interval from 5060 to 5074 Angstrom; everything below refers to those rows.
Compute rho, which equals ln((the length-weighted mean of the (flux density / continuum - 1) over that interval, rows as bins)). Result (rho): -3.9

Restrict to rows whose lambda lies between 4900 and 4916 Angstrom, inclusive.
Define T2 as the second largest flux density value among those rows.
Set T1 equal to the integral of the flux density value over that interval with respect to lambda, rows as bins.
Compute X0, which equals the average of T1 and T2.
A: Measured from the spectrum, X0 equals 434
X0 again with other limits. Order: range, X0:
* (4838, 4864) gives 655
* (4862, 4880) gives 447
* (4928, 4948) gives 545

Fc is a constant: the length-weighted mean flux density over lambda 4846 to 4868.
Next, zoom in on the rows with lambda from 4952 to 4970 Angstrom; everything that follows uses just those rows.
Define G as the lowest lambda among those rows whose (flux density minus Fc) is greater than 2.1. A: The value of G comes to 4953 Angstrom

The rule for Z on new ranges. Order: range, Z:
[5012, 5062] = 46.8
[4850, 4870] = 46.1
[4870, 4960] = 46.7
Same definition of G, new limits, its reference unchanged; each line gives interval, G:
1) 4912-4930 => 4926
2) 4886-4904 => 4896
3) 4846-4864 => 4848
